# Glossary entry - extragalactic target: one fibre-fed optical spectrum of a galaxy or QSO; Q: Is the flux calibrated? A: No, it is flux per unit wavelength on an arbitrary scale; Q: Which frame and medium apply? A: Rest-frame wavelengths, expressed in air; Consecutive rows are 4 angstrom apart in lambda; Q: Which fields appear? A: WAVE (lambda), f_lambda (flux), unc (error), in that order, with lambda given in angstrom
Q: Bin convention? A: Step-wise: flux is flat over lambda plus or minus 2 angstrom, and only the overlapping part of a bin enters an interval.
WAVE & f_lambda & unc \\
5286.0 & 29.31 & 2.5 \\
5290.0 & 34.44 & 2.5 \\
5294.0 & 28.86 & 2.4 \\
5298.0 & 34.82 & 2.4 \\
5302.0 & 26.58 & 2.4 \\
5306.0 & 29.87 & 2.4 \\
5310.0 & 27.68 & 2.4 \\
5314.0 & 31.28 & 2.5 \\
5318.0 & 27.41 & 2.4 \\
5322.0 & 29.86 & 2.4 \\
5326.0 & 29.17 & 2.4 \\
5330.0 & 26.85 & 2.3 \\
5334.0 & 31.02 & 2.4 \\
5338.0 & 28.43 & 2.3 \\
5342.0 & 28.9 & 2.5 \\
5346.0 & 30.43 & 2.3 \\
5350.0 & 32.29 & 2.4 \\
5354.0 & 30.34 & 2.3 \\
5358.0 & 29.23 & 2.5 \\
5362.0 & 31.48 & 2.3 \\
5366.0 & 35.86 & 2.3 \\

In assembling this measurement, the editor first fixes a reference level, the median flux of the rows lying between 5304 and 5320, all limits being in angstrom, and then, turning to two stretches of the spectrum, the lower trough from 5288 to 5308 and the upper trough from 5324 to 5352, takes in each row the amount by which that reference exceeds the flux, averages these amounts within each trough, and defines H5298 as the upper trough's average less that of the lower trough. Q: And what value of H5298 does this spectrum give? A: 1.3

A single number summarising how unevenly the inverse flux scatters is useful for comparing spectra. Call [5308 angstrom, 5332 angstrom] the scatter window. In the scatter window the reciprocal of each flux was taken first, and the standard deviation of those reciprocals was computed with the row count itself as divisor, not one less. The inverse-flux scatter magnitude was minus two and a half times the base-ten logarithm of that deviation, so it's 6.83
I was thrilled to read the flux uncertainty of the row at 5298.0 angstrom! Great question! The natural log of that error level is 0.88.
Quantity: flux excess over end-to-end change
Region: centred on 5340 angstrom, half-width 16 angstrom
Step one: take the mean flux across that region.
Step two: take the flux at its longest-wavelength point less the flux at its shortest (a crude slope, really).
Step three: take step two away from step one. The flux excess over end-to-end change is 28.5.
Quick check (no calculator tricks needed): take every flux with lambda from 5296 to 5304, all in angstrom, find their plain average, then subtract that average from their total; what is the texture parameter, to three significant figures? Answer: 30.7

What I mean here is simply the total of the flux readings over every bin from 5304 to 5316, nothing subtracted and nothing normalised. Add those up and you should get 89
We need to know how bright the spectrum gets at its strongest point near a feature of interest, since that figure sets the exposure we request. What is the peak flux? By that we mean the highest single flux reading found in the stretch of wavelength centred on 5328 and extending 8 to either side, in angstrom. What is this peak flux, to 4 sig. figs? 31.02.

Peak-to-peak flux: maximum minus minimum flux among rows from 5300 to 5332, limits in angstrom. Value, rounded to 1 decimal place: 4.7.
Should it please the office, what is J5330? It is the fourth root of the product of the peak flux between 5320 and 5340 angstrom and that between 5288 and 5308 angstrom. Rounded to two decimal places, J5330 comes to 5.73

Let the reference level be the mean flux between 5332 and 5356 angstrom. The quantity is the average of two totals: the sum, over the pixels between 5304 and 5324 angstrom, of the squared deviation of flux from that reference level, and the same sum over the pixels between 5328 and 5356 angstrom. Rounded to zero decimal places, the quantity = 19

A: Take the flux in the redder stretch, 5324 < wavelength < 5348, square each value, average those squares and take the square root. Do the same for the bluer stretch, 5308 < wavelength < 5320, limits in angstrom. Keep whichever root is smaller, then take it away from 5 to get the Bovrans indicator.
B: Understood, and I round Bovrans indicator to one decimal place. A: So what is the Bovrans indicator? -23.8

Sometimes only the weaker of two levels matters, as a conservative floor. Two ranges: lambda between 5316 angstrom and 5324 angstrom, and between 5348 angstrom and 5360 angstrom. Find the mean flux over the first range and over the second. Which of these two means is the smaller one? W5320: 28.6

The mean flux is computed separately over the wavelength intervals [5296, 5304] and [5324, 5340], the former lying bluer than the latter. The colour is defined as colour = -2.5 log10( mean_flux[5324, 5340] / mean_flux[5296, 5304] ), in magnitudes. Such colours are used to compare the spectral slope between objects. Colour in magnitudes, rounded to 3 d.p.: 0.067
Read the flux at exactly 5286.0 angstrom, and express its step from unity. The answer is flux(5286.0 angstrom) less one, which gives 28.3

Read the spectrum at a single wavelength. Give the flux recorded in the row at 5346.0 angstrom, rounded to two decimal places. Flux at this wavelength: 30.43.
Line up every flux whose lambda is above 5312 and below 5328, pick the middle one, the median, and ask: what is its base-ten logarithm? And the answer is 1.470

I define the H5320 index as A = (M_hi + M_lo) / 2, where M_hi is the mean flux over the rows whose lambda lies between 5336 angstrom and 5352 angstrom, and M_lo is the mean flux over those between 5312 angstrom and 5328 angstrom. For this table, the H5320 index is 29.7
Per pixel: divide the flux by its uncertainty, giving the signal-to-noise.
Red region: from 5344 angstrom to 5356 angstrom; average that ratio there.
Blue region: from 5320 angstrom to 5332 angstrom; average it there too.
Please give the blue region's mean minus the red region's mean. -1.2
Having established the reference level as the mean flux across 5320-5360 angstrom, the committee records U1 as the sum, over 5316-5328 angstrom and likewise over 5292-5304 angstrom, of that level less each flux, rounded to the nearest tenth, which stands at 1.2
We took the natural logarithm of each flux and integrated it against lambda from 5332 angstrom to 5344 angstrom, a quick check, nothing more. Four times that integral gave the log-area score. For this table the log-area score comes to 162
